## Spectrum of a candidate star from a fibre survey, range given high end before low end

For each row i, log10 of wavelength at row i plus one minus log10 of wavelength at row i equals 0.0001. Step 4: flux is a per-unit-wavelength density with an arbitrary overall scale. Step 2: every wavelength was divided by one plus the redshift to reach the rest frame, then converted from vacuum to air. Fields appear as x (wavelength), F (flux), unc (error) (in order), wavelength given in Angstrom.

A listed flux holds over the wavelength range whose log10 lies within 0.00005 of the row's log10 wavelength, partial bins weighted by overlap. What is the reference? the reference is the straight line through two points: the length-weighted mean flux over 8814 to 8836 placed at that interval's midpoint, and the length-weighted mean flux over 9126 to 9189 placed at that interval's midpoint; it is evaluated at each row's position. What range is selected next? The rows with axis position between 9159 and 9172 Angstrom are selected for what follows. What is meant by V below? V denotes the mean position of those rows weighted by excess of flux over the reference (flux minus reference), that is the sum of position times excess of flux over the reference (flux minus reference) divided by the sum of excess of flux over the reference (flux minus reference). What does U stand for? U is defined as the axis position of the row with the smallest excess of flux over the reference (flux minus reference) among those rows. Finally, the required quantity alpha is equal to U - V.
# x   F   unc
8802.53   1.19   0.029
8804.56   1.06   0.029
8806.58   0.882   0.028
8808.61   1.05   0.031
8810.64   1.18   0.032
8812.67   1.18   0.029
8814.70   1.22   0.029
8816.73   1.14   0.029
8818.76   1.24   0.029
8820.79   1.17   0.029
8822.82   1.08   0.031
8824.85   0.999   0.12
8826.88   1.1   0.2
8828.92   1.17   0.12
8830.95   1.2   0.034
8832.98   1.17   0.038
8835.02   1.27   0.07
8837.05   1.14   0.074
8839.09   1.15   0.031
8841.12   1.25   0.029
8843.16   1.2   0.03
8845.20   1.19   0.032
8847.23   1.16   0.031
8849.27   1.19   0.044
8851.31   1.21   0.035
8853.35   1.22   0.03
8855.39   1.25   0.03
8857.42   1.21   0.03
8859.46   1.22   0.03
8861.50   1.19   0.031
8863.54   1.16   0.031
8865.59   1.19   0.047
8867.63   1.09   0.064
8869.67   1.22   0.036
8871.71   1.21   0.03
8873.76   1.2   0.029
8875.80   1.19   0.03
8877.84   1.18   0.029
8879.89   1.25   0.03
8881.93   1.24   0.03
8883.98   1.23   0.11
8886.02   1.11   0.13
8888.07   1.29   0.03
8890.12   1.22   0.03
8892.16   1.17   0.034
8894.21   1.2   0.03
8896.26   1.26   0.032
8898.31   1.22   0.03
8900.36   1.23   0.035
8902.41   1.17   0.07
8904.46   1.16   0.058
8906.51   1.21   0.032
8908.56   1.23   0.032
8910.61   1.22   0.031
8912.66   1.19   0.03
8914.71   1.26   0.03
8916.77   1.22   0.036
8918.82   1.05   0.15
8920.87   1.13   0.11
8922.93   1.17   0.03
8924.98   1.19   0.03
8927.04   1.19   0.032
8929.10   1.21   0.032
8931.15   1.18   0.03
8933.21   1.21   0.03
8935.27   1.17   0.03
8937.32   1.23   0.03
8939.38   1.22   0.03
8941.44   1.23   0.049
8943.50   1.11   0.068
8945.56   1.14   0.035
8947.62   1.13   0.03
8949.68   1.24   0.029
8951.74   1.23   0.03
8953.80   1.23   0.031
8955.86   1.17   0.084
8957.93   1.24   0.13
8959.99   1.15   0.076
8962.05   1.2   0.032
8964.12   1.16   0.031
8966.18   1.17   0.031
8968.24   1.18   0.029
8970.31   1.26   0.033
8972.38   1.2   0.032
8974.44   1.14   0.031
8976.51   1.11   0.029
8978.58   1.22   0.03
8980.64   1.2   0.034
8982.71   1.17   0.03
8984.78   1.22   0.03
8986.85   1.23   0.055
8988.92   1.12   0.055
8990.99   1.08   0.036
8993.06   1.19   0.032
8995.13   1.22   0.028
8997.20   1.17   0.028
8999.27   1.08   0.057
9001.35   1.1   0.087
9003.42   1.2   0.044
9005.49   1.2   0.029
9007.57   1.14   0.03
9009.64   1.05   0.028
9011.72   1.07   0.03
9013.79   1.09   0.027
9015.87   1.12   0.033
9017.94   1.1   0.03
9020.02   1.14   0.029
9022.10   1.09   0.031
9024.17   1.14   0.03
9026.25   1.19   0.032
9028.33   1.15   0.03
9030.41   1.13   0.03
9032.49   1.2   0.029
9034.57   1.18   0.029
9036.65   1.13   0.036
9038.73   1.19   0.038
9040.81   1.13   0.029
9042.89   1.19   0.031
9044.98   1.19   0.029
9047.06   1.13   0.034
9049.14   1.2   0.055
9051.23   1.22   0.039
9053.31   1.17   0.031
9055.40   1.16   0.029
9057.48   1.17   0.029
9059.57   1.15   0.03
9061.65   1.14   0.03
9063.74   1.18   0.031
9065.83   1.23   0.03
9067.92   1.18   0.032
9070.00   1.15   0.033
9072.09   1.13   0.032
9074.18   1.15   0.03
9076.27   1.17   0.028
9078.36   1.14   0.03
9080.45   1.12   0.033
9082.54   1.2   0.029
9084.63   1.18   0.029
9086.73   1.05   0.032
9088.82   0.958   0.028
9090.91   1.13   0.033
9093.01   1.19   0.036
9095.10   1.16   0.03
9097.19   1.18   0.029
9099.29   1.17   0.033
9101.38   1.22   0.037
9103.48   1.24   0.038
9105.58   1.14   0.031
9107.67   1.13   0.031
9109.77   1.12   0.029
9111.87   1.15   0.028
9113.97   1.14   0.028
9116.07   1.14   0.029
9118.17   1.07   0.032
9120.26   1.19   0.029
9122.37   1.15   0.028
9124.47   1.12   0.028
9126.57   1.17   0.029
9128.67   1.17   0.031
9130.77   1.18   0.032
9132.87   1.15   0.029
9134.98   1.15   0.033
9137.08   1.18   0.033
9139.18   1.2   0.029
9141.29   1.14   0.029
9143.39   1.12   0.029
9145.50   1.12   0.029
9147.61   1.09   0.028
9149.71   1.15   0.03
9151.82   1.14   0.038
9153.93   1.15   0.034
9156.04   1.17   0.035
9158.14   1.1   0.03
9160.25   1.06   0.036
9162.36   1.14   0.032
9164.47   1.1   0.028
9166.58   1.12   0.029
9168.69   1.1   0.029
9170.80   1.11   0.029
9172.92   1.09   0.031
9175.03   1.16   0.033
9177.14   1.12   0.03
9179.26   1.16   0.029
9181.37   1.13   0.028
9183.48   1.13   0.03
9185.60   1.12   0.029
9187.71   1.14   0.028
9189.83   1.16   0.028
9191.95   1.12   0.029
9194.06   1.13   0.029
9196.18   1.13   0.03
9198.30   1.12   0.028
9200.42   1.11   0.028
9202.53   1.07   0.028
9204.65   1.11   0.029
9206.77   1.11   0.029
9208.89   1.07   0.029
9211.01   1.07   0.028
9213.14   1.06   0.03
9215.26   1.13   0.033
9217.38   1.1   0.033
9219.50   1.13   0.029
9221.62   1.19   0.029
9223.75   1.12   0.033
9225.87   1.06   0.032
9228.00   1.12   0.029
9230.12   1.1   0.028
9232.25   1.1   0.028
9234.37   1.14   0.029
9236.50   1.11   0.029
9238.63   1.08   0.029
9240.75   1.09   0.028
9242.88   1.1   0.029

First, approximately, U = 9160.25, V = 9164.6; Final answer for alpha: -4.4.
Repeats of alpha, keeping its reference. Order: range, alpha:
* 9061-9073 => 6.4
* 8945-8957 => -5.0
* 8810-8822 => 0.7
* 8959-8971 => -7.5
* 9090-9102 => -7.3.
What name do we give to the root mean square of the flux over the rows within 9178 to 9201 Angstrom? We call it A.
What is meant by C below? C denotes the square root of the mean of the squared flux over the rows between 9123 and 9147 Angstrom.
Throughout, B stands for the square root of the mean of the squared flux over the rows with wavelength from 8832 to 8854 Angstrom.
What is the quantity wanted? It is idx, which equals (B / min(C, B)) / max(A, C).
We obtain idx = 0.897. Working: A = 1.132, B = 1.20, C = 1.15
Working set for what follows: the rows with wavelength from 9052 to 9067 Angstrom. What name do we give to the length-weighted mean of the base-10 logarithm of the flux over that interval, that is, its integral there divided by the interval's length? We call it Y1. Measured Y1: 0.069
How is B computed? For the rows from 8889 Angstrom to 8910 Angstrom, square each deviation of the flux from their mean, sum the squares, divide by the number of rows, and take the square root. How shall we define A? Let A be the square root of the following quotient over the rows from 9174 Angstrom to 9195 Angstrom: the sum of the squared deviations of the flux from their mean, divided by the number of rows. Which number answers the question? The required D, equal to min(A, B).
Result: 0.016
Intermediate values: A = 0.016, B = 0.030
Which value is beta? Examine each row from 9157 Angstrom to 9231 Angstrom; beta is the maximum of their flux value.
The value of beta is 1.19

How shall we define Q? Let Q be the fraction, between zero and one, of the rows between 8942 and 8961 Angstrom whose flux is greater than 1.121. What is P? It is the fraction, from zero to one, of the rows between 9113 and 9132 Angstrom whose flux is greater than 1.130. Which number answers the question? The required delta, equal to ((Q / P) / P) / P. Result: 1.9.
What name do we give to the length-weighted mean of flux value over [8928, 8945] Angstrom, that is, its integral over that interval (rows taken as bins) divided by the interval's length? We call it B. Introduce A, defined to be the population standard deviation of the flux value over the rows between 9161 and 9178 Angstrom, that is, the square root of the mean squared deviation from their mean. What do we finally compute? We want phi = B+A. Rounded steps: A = 0.022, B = 1.19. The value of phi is 1.22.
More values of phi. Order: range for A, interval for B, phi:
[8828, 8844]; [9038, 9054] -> 1.22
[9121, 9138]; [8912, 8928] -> 1.19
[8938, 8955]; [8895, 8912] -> 1.26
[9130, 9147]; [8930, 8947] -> 1.21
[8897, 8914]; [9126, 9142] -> 1.19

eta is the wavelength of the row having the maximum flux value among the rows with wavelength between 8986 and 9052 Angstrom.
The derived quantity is 8986.85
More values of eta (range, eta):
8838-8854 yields 8841.12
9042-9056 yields 9051.23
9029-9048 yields 9032.49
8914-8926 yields 8914.71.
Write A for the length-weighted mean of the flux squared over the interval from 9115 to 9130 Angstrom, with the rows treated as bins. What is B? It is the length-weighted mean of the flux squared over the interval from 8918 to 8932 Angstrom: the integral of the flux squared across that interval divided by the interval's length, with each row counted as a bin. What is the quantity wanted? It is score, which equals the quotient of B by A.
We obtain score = 1.03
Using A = 1.31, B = 1.35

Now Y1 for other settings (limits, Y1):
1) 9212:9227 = 0.046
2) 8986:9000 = 0.063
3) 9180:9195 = 0.054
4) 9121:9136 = 0.063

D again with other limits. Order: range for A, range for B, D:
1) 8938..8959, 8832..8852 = 0.040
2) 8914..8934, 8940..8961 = 0.049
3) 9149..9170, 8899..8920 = 0.031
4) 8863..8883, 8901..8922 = 0.043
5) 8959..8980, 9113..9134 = 0.033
